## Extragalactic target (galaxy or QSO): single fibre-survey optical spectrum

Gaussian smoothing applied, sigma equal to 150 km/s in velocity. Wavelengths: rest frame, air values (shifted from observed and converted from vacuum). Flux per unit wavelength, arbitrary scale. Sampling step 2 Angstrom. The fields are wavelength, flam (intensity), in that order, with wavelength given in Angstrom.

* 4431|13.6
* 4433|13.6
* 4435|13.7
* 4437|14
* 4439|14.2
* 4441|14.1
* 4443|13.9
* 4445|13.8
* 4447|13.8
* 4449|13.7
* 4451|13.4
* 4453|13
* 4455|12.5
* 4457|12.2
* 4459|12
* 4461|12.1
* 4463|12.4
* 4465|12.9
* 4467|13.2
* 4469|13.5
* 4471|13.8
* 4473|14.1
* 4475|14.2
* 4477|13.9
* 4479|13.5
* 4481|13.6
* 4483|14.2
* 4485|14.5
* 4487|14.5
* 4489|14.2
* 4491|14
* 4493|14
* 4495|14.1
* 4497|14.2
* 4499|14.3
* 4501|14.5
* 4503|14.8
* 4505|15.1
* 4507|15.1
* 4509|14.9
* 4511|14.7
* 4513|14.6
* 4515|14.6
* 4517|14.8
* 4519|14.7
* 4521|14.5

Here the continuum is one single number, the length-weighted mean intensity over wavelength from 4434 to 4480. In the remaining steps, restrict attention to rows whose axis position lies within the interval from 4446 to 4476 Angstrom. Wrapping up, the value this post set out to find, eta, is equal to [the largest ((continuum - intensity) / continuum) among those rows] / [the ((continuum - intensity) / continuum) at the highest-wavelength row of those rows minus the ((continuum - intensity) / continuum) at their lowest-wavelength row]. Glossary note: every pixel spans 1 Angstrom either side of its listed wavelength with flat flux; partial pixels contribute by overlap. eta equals -3.5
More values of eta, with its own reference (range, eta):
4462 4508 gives -0.4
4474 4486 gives 0.4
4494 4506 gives 0.7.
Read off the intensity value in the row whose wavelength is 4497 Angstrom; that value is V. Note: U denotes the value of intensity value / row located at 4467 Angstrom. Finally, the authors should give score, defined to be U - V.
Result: -1.0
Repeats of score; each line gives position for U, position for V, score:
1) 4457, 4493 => -1.8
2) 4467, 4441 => -0.9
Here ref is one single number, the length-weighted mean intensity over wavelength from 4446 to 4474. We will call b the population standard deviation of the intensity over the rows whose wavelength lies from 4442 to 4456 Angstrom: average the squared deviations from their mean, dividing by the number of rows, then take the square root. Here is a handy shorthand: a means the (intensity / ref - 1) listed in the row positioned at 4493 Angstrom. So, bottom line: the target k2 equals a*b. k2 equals 0.035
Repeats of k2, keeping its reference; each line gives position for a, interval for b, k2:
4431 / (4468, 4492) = 0.014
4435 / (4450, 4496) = 0.039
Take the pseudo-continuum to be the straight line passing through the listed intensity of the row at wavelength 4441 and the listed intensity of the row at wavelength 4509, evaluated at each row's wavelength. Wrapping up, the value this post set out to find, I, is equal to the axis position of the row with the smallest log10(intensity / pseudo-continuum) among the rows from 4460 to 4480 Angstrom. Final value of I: 4461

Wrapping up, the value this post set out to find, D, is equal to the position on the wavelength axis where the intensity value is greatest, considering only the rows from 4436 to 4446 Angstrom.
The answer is 4439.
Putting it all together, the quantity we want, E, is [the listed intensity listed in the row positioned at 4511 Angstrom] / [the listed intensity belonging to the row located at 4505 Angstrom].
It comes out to 0.97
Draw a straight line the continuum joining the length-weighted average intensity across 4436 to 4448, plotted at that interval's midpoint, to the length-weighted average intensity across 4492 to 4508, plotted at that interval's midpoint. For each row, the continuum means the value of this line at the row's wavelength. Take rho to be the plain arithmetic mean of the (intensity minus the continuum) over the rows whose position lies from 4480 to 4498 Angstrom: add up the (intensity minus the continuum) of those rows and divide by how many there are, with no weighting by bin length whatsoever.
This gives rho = -0.26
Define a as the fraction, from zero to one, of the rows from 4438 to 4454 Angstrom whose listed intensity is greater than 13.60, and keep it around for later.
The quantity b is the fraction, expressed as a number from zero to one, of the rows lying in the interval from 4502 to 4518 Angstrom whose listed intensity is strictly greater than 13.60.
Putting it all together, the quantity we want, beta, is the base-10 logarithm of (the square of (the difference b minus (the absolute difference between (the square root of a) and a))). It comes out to -0.11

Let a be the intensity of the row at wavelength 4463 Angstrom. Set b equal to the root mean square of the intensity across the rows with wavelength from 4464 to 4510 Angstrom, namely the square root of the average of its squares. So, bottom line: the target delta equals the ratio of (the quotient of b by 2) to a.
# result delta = 0.57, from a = 12.4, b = 14.1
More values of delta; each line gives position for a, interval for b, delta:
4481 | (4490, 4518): 0.54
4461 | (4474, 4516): 0.59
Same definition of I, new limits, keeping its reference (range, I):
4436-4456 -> 4455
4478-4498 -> 4479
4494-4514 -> 4495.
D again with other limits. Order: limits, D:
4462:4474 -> 4473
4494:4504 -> 4503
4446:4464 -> 4447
